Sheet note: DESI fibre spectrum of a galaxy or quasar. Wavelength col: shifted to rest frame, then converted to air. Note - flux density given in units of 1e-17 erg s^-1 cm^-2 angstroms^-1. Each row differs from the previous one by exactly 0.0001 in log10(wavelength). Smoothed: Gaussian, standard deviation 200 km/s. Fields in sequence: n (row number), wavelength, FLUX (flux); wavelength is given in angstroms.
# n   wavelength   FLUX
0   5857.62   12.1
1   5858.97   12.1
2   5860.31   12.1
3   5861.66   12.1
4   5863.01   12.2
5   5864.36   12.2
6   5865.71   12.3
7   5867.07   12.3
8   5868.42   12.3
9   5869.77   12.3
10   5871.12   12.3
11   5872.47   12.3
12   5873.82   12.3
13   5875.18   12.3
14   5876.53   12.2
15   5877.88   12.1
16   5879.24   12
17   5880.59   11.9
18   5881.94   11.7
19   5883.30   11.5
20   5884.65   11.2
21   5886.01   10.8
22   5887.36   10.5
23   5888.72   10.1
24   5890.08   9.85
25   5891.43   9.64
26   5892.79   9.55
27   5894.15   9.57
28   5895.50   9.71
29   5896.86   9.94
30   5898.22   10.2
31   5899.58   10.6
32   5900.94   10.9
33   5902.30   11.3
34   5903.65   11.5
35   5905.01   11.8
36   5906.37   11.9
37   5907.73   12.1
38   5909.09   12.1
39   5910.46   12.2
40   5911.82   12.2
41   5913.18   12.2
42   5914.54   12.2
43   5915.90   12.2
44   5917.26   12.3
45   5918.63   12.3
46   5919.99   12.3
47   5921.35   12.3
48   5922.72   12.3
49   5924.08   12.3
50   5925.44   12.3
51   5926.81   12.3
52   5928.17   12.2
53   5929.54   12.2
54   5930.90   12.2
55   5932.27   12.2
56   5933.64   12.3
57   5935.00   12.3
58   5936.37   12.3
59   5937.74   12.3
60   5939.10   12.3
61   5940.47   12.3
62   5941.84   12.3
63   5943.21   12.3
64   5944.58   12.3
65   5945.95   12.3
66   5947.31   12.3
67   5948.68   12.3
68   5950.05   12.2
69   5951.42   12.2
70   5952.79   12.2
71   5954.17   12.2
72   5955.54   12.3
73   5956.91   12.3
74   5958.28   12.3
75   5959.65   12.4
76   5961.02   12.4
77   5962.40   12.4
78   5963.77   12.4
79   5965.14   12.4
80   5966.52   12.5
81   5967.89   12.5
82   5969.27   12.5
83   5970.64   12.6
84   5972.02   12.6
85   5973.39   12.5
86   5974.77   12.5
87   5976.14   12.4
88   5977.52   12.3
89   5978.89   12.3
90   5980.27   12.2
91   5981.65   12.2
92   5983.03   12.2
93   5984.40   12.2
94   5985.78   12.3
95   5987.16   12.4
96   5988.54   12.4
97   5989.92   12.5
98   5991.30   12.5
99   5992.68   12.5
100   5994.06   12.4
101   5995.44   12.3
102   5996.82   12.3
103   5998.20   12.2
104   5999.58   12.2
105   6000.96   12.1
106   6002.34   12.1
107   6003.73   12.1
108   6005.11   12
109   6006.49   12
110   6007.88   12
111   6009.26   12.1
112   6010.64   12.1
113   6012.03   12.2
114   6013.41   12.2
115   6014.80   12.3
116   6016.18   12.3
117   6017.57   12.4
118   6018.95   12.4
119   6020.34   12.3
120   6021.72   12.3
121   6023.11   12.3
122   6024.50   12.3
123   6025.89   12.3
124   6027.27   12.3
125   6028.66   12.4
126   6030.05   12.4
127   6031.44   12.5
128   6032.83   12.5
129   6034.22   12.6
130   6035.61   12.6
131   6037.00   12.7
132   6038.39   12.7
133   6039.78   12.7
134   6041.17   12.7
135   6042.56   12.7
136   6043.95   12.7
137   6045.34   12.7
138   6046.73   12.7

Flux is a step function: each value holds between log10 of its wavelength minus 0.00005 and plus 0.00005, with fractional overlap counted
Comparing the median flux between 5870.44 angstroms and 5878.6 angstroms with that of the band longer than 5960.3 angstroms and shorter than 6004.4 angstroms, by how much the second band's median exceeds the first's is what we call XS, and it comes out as 0.1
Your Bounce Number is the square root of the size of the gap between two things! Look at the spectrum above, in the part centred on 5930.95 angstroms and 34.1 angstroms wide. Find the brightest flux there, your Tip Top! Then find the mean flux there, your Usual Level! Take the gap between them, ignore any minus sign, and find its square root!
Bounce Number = 0.15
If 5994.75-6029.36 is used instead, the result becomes 0.42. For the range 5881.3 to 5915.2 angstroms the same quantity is 1.09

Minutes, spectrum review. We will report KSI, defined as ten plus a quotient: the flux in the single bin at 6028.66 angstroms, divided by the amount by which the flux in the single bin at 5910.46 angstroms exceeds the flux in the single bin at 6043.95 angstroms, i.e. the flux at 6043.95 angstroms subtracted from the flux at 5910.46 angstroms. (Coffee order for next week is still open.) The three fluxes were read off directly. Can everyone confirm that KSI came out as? -15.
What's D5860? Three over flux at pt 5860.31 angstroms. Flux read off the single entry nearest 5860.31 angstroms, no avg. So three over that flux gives 0.248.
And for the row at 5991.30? 0.240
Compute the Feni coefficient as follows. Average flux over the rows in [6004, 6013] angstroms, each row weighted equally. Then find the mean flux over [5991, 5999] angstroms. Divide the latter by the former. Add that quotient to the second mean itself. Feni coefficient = 13.4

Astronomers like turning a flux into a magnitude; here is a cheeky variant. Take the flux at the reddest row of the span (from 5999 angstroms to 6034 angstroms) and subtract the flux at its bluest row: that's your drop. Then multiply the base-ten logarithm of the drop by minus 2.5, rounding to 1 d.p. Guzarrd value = 1.3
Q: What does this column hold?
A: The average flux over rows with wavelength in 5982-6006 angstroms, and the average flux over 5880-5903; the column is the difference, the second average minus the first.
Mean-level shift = -1.75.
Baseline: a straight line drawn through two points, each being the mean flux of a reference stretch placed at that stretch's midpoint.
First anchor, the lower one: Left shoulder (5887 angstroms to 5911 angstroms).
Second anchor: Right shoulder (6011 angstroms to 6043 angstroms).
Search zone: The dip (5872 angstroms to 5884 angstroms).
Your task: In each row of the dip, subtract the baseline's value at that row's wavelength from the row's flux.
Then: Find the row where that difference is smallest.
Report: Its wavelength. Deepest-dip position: 5883.30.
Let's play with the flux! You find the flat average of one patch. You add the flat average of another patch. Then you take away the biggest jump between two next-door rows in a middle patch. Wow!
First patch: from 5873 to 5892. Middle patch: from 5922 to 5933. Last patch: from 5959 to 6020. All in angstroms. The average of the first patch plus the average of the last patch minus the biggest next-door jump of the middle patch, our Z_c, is 23.5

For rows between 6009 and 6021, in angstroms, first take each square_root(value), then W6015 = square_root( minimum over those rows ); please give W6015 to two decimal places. 1.87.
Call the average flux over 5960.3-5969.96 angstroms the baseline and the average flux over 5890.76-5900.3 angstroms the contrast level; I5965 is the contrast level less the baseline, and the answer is -2.6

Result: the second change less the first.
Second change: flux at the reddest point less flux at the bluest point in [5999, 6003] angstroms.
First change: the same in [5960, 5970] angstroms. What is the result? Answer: -0.2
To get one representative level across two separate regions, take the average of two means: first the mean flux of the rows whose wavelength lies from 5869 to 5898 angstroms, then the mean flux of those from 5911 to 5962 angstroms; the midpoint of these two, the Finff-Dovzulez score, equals 11.7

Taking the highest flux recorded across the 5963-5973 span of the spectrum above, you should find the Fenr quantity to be 12.6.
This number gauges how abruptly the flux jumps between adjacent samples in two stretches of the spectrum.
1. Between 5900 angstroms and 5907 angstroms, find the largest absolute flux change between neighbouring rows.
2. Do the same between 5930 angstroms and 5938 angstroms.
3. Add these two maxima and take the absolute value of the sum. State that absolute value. 0.5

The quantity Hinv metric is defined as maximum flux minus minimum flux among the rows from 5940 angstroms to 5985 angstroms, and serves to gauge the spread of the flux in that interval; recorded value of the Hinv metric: 0.4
